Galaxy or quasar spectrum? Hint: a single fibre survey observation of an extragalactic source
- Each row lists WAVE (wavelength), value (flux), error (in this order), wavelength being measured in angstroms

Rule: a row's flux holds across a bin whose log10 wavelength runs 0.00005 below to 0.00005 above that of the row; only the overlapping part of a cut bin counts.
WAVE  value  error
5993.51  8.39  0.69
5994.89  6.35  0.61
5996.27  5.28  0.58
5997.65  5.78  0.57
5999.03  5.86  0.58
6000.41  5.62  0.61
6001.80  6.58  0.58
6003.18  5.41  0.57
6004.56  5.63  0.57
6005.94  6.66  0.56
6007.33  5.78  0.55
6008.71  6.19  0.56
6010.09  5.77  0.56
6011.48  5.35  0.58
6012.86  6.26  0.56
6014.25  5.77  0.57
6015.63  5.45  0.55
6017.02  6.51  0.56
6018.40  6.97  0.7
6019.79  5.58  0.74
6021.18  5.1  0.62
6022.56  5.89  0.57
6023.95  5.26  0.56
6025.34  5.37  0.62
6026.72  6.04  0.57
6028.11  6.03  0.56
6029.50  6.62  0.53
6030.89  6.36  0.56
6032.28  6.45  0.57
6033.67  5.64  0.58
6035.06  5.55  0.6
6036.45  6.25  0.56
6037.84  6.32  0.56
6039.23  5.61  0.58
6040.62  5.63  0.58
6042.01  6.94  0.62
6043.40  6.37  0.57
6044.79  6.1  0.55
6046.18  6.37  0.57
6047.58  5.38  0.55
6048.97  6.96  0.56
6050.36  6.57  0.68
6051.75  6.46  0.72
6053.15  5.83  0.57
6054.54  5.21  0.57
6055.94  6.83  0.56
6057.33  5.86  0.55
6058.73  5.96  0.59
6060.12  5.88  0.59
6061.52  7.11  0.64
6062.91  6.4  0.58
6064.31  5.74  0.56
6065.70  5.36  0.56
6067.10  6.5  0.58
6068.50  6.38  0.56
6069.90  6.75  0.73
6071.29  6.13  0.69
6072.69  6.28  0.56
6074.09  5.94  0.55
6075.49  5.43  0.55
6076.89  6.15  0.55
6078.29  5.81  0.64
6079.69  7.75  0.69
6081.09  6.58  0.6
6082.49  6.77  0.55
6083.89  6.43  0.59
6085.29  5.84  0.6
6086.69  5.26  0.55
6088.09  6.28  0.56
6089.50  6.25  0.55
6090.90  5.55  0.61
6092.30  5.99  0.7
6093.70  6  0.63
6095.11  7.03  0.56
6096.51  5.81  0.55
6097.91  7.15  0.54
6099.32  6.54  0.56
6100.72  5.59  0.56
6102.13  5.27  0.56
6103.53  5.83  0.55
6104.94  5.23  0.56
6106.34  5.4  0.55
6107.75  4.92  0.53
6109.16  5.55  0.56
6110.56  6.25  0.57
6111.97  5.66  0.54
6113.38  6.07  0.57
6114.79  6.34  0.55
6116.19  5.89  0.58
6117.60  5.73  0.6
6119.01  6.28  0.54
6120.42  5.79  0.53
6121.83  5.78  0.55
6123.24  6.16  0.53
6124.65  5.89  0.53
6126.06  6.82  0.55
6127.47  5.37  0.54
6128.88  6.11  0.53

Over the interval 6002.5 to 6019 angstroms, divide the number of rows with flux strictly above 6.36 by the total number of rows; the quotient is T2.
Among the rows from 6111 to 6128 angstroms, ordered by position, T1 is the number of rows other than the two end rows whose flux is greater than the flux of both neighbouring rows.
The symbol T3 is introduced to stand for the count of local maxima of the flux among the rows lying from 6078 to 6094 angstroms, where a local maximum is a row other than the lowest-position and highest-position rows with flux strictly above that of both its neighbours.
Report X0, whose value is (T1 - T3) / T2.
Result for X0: 4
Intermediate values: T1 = 4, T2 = 0.25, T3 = 3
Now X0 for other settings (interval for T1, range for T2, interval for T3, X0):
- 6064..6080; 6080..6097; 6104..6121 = 0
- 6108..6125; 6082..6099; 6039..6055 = 3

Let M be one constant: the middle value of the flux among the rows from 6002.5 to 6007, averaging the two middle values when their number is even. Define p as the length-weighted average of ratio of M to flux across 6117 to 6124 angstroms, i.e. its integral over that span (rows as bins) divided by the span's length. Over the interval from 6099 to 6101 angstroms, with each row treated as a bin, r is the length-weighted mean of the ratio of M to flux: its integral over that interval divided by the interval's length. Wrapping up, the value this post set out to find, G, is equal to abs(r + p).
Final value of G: 1.88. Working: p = 0.947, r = 0.93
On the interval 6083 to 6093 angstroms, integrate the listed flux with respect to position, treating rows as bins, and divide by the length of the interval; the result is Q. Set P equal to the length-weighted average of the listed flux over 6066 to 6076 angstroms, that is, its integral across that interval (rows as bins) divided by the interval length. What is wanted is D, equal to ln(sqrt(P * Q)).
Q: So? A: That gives 1.80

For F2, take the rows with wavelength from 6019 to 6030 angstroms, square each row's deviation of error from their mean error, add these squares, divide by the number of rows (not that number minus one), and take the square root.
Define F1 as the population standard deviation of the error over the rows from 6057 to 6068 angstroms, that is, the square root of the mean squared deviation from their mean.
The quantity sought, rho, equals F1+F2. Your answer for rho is 0.088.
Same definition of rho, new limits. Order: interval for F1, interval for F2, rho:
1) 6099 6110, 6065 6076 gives 0.076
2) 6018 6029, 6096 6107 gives 0.071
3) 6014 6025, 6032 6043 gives 0.087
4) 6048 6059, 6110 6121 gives 0.082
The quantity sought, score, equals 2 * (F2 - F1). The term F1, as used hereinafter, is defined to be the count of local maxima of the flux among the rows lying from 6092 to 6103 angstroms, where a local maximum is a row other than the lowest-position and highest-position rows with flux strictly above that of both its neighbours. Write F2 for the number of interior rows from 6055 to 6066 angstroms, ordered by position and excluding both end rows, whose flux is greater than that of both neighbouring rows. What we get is 0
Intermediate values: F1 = 2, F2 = 2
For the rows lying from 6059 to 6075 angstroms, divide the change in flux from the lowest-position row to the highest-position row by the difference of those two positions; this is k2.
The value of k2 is 0.00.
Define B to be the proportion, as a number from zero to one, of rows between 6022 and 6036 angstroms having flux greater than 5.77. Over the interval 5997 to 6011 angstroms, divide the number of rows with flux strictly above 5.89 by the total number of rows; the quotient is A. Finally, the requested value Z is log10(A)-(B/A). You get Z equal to -2.5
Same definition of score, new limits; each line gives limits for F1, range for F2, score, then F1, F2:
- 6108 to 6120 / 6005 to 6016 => 0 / 2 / 2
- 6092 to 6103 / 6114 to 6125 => 0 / 2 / 2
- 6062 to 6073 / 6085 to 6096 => -2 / 2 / 1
